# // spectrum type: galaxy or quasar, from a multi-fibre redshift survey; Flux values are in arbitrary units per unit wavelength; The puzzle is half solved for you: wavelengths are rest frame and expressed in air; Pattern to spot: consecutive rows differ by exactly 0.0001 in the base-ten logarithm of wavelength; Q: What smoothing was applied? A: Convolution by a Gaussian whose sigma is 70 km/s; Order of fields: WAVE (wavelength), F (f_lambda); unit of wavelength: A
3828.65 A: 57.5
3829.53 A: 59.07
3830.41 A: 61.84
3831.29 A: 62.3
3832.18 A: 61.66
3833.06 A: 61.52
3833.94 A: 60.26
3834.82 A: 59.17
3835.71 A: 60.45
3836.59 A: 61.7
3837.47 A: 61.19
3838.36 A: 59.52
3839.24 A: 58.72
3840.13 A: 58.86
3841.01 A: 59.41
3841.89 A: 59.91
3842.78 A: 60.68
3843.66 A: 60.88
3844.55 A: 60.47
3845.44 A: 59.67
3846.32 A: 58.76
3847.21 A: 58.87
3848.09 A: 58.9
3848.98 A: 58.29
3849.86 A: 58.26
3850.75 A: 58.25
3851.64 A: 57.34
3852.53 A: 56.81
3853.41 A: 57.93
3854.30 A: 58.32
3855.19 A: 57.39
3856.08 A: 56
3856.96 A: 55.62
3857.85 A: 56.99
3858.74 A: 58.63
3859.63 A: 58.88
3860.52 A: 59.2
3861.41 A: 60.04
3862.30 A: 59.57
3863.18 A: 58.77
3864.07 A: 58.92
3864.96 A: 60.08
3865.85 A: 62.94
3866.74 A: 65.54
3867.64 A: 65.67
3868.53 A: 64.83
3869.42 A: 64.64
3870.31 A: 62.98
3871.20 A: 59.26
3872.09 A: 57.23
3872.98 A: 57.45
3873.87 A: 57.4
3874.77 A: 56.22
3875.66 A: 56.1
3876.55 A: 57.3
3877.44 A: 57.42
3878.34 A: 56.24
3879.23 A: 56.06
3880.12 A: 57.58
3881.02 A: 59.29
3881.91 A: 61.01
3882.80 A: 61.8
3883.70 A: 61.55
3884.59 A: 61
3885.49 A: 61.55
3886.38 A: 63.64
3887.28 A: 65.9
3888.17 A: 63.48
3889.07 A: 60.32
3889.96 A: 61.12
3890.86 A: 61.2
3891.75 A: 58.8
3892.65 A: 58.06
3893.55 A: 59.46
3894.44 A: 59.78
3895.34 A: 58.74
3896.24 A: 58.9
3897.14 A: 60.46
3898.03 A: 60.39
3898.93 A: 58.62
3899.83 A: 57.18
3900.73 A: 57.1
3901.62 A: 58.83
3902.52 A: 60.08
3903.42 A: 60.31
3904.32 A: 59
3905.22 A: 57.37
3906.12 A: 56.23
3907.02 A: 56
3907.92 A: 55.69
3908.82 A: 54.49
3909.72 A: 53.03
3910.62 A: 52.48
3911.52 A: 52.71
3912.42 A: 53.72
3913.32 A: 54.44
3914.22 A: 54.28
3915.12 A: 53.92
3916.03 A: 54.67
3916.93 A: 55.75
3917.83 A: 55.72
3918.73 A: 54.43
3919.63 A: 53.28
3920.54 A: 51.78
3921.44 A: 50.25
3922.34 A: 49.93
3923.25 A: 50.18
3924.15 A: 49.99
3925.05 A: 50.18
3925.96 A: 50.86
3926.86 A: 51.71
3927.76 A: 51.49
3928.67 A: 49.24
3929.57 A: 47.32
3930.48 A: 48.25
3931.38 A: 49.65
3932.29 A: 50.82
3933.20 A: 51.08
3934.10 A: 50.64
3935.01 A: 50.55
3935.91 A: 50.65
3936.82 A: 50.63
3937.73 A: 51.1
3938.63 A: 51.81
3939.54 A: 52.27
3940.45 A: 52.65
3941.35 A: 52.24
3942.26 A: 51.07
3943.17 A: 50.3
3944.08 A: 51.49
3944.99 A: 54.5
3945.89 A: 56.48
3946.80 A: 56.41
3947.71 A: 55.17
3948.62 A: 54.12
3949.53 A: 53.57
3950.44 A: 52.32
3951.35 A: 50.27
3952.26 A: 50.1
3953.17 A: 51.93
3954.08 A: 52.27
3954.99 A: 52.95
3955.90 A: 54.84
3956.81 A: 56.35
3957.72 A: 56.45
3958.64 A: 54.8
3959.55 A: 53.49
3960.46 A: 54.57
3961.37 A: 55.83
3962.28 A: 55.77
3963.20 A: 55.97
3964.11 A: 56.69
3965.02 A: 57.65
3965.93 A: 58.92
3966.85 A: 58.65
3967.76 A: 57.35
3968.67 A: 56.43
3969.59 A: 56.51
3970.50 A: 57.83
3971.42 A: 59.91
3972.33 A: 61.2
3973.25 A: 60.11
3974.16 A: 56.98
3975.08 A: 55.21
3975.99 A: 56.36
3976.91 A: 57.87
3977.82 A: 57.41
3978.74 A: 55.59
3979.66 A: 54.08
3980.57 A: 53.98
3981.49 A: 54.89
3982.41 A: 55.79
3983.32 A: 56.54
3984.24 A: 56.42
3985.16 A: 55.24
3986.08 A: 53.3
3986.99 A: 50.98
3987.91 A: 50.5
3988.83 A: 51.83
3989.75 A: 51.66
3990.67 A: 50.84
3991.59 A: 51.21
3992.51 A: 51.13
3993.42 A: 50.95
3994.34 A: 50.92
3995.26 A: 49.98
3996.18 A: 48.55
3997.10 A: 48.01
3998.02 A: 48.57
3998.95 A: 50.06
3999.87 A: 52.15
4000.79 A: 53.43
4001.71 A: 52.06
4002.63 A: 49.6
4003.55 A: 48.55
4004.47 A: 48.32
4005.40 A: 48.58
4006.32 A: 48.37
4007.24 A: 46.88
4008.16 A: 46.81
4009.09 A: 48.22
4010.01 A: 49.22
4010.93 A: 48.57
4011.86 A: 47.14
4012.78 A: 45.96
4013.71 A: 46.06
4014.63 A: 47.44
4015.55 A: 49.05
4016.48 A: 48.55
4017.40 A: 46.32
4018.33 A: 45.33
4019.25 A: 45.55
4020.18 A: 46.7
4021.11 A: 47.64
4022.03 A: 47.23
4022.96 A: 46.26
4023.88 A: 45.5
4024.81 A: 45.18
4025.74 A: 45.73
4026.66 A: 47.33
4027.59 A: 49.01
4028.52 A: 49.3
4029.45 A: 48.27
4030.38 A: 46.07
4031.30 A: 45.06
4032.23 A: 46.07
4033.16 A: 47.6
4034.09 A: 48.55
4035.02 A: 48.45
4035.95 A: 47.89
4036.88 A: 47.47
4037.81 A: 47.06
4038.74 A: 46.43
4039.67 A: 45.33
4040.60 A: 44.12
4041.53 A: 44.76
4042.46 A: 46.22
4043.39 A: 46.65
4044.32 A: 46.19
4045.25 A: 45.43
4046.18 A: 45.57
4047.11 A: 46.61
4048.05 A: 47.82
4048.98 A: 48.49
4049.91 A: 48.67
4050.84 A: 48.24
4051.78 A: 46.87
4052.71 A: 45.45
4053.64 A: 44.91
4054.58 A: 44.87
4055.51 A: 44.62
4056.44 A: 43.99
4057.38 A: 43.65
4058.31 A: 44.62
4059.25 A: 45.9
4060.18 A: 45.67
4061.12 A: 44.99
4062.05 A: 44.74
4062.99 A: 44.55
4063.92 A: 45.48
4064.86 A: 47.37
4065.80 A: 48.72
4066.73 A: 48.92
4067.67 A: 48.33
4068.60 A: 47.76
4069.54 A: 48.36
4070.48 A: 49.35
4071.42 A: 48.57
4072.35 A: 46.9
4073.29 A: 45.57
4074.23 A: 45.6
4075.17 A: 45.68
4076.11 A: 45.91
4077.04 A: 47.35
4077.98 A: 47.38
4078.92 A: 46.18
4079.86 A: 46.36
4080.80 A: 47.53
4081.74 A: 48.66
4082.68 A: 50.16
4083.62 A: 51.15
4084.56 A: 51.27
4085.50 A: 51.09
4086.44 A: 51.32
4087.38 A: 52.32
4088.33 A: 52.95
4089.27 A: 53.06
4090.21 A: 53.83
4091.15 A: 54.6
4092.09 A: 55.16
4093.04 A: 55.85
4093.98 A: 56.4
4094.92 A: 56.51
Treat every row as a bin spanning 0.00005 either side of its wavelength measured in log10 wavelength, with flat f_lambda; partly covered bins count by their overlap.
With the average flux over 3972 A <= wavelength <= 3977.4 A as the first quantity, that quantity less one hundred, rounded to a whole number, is -42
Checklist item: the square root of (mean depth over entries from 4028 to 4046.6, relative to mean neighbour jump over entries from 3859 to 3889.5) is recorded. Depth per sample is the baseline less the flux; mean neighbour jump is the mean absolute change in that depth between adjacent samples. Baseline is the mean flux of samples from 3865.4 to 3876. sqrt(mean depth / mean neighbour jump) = 3.5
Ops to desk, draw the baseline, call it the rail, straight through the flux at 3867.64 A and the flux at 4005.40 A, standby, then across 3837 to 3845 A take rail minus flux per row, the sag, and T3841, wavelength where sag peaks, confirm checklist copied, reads 3839.24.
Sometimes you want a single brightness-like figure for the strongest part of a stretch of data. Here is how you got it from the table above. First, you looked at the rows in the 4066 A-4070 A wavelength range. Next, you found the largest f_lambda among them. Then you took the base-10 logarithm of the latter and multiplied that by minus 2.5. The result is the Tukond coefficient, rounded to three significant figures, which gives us -4.22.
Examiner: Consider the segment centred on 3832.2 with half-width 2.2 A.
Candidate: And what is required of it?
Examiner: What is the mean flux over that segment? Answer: 61.5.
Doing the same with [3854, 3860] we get 57.4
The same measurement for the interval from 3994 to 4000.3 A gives 49.7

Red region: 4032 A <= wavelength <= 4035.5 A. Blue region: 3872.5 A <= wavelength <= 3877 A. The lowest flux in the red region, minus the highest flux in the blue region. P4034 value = -11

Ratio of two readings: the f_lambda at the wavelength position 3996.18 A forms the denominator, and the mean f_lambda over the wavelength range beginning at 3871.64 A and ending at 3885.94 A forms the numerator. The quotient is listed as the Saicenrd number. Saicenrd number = 1.20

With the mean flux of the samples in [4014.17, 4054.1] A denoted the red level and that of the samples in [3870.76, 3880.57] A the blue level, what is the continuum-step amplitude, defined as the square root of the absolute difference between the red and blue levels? 3.2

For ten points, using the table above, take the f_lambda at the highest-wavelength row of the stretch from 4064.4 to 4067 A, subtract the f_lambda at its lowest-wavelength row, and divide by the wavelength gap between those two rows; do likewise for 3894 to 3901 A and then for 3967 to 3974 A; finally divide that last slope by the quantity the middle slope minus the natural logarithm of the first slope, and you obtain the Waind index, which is -2.1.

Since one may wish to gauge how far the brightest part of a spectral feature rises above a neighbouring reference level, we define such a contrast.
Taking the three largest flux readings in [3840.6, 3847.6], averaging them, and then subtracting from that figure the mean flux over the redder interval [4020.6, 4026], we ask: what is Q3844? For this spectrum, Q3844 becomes 14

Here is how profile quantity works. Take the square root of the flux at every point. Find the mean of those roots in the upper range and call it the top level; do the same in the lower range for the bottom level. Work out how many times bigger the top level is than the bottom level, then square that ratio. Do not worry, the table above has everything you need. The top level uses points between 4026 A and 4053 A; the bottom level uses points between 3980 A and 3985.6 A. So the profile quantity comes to 0.85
